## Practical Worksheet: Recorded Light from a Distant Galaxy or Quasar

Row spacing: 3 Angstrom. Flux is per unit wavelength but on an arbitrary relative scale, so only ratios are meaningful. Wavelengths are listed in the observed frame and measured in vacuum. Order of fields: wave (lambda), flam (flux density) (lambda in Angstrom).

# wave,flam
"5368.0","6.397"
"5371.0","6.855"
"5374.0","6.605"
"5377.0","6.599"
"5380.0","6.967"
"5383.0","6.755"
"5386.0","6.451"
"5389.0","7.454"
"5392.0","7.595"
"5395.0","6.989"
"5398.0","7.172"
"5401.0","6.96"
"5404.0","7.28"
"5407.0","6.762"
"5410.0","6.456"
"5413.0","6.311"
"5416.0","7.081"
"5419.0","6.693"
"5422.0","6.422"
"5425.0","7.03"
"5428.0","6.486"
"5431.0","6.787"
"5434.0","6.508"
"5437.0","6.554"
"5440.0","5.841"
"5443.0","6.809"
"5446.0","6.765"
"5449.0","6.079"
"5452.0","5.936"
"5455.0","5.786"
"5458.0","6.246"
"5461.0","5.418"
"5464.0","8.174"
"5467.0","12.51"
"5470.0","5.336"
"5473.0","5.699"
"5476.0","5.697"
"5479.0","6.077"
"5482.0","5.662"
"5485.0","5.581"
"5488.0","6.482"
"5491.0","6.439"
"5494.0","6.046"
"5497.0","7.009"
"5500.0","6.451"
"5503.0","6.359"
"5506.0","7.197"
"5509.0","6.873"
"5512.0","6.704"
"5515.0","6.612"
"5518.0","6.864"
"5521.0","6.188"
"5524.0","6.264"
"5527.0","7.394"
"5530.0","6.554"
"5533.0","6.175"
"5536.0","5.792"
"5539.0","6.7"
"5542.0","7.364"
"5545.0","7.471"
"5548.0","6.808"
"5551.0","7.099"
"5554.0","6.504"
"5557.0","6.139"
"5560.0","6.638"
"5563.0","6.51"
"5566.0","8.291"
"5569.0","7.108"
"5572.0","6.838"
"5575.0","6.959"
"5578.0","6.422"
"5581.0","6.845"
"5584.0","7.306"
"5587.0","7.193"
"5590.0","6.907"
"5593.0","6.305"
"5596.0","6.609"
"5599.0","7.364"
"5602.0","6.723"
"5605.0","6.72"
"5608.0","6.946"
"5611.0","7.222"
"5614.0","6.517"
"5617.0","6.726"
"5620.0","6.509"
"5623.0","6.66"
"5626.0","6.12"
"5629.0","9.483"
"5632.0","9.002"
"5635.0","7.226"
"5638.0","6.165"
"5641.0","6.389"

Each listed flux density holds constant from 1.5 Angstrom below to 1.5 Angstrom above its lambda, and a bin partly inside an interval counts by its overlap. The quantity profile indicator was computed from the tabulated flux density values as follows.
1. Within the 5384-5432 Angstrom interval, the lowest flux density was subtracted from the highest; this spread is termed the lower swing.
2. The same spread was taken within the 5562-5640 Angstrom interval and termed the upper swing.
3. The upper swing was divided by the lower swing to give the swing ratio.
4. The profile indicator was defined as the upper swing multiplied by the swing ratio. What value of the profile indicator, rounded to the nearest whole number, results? 9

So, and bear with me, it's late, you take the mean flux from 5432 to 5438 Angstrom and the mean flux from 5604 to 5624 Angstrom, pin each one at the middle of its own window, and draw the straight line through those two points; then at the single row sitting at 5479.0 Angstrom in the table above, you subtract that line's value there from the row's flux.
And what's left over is -0.5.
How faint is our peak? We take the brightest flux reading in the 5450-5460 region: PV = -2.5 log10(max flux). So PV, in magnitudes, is -1.99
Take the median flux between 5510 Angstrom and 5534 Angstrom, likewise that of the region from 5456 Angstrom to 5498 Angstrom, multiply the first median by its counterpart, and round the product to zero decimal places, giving 40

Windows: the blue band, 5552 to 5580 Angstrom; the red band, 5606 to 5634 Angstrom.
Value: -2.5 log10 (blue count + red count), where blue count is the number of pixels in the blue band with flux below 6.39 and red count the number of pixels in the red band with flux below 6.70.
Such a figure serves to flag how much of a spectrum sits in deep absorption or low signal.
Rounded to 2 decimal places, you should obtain -1.75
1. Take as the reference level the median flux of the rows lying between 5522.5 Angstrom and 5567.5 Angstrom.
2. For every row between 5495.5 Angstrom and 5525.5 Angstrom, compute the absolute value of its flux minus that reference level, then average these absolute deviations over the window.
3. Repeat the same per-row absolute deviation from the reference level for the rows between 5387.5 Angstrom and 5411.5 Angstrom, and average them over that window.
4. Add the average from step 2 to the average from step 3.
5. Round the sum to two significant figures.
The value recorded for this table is 0.77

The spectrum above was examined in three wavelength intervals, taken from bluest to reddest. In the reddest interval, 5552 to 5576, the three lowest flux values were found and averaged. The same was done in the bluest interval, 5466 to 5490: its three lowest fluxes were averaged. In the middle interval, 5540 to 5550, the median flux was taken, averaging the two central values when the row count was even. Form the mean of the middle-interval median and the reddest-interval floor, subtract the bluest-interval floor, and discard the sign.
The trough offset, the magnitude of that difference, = 1.3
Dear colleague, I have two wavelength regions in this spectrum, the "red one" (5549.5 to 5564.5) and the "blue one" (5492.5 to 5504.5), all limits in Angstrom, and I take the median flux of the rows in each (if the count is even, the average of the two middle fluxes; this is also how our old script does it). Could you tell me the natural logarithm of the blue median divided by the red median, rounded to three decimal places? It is -0.016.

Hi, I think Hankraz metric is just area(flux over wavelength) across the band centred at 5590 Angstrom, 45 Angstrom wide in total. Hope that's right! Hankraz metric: 310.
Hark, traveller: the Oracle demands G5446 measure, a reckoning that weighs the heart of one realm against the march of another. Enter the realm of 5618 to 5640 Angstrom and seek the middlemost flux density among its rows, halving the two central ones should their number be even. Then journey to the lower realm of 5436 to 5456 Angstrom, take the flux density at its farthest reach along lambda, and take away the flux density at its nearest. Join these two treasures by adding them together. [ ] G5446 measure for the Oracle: 5.89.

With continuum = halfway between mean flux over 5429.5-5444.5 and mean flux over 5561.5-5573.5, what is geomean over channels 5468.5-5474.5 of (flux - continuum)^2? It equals 1.7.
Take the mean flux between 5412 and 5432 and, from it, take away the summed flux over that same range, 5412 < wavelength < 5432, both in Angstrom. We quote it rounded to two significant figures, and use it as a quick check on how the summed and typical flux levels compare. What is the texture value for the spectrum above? -40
